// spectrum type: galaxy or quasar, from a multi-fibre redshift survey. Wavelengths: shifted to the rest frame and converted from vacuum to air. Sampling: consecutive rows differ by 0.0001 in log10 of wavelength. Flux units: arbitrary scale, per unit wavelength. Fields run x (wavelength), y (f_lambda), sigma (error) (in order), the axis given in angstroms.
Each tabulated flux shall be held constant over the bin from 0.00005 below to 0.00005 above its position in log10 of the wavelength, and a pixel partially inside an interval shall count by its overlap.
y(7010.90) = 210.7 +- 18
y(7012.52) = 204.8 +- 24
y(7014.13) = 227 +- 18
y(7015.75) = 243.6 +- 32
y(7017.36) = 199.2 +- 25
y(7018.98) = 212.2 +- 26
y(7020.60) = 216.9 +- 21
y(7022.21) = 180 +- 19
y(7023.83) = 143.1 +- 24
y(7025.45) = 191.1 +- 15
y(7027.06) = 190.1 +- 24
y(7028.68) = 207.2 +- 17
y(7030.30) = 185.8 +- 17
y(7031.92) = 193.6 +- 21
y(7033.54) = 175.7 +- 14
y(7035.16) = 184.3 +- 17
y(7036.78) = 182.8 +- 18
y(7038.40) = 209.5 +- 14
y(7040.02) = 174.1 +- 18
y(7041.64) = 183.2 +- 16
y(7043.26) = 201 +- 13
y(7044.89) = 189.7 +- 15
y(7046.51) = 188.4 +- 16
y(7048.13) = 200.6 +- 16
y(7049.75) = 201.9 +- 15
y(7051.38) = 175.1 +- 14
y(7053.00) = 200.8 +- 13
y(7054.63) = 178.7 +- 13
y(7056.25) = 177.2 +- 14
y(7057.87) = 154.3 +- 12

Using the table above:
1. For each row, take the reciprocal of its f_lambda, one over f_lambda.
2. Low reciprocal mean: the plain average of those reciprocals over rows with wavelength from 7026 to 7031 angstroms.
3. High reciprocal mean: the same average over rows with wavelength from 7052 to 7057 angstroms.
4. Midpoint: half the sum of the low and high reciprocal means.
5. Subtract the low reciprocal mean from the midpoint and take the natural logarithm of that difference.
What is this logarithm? -9.0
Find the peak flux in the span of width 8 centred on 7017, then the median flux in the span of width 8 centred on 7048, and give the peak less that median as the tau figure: 54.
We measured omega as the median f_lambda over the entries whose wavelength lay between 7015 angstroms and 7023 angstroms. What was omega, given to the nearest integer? 212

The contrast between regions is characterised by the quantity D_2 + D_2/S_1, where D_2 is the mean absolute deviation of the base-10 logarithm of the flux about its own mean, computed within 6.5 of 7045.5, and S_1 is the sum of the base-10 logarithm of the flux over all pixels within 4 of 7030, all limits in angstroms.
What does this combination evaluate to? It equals 0.0227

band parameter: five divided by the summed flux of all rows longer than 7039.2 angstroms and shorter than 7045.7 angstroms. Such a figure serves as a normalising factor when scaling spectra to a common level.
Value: 0.0067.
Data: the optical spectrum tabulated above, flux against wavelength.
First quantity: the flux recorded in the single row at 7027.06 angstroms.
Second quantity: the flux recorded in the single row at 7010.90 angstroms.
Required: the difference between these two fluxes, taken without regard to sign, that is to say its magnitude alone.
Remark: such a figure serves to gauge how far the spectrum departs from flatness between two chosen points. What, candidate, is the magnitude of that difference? 21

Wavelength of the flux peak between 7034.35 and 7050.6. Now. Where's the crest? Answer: 7038.40 angstroms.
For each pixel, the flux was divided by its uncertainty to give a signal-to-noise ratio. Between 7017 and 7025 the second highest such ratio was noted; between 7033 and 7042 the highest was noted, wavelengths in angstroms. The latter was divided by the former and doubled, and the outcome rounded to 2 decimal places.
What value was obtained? 3.16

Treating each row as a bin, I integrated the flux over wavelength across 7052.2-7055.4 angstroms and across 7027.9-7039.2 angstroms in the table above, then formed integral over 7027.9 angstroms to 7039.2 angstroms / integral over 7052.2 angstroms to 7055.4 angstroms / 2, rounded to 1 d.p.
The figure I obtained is 1.8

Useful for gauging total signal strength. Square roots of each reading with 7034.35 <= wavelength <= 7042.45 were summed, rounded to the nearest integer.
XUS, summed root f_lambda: 68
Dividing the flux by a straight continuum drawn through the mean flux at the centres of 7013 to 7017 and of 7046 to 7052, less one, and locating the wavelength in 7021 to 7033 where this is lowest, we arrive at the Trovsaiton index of 7023.83 angstroms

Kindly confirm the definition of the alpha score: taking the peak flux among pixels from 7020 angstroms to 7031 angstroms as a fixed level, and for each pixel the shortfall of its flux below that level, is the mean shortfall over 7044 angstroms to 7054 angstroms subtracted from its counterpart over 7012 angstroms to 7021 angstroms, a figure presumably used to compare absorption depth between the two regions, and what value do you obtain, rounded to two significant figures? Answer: -25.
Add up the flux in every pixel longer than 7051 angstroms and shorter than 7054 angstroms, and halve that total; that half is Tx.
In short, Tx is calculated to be 188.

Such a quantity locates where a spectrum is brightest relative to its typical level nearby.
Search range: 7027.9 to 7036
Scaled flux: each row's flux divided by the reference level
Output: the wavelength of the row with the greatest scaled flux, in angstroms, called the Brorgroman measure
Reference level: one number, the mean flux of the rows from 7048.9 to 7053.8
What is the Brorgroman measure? 7028.68 angstroms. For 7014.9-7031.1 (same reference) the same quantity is 7015.75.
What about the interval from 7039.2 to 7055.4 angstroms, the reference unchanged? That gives 7049.75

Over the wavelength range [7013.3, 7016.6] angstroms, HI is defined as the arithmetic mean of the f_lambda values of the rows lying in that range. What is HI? 235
